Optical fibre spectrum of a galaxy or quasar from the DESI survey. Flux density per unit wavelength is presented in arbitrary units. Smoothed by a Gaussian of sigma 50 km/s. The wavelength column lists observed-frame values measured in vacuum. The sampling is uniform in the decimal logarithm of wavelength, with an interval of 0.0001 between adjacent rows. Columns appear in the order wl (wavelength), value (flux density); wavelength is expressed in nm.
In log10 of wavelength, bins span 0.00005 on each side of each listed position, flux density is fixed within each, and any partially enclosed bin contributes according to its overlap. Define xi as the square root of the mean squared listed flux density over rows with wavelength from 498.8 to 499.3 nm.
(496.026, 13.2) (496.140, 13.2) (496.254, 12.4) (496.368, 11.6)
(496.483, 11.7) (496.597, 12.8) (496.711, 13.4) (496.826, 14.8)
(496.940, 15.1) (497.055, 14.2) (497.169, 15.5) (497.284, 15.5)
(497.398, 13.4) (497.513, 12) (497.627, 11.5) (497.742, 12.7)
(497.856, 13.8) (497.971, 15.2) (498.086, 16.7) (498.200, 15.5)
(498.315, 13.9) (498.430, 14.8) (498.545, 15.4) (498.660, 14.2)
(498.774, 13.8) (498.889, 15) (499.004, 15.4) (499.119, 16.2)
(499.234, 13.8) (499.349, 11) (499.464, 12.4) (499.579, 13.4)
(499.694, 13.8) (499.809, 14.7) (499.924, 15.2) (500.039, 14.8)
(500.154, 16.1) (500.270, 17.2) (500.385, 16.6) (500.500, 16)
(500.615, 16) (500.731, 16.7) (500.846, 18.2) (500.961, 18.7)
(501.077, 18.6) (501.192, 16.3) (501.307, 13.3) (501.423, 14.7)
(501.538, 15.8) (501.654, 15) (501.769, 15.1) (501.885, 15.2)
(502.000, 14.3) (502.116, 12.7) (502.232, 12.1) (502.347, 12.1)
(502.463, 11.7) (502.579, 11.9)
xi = 15.1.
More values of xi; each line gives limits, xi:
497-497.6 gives 14.2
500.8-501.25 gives 18.0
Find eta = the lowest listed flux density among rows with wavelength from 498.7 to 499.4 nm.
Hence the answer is 11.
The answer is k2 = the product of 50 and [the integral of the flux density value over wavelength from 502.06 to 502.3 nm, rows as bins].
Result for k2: 149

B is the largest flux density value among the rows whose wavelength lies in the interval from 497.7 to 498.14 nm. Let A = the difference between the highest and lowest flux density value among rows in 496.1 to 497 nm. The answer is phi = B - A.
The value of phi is 13.2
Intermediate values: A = 3.5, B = 16.7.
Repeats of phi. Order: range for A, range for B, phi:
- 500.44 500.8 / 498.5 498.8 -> 14.7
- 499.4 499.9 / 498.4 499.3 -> 13.9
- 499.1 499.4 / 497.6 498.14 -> 11.5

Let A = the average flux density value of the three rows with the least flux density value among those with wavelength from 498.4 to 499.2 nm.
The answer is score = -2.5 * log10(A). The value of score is -2.89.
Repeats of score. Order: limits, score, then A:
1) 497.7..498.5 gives -2.82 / 13.5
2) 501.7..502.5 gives -2.69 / 12.0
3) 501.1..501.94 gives -2.89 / 14.3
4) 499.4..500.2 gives -2.80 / 13.2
